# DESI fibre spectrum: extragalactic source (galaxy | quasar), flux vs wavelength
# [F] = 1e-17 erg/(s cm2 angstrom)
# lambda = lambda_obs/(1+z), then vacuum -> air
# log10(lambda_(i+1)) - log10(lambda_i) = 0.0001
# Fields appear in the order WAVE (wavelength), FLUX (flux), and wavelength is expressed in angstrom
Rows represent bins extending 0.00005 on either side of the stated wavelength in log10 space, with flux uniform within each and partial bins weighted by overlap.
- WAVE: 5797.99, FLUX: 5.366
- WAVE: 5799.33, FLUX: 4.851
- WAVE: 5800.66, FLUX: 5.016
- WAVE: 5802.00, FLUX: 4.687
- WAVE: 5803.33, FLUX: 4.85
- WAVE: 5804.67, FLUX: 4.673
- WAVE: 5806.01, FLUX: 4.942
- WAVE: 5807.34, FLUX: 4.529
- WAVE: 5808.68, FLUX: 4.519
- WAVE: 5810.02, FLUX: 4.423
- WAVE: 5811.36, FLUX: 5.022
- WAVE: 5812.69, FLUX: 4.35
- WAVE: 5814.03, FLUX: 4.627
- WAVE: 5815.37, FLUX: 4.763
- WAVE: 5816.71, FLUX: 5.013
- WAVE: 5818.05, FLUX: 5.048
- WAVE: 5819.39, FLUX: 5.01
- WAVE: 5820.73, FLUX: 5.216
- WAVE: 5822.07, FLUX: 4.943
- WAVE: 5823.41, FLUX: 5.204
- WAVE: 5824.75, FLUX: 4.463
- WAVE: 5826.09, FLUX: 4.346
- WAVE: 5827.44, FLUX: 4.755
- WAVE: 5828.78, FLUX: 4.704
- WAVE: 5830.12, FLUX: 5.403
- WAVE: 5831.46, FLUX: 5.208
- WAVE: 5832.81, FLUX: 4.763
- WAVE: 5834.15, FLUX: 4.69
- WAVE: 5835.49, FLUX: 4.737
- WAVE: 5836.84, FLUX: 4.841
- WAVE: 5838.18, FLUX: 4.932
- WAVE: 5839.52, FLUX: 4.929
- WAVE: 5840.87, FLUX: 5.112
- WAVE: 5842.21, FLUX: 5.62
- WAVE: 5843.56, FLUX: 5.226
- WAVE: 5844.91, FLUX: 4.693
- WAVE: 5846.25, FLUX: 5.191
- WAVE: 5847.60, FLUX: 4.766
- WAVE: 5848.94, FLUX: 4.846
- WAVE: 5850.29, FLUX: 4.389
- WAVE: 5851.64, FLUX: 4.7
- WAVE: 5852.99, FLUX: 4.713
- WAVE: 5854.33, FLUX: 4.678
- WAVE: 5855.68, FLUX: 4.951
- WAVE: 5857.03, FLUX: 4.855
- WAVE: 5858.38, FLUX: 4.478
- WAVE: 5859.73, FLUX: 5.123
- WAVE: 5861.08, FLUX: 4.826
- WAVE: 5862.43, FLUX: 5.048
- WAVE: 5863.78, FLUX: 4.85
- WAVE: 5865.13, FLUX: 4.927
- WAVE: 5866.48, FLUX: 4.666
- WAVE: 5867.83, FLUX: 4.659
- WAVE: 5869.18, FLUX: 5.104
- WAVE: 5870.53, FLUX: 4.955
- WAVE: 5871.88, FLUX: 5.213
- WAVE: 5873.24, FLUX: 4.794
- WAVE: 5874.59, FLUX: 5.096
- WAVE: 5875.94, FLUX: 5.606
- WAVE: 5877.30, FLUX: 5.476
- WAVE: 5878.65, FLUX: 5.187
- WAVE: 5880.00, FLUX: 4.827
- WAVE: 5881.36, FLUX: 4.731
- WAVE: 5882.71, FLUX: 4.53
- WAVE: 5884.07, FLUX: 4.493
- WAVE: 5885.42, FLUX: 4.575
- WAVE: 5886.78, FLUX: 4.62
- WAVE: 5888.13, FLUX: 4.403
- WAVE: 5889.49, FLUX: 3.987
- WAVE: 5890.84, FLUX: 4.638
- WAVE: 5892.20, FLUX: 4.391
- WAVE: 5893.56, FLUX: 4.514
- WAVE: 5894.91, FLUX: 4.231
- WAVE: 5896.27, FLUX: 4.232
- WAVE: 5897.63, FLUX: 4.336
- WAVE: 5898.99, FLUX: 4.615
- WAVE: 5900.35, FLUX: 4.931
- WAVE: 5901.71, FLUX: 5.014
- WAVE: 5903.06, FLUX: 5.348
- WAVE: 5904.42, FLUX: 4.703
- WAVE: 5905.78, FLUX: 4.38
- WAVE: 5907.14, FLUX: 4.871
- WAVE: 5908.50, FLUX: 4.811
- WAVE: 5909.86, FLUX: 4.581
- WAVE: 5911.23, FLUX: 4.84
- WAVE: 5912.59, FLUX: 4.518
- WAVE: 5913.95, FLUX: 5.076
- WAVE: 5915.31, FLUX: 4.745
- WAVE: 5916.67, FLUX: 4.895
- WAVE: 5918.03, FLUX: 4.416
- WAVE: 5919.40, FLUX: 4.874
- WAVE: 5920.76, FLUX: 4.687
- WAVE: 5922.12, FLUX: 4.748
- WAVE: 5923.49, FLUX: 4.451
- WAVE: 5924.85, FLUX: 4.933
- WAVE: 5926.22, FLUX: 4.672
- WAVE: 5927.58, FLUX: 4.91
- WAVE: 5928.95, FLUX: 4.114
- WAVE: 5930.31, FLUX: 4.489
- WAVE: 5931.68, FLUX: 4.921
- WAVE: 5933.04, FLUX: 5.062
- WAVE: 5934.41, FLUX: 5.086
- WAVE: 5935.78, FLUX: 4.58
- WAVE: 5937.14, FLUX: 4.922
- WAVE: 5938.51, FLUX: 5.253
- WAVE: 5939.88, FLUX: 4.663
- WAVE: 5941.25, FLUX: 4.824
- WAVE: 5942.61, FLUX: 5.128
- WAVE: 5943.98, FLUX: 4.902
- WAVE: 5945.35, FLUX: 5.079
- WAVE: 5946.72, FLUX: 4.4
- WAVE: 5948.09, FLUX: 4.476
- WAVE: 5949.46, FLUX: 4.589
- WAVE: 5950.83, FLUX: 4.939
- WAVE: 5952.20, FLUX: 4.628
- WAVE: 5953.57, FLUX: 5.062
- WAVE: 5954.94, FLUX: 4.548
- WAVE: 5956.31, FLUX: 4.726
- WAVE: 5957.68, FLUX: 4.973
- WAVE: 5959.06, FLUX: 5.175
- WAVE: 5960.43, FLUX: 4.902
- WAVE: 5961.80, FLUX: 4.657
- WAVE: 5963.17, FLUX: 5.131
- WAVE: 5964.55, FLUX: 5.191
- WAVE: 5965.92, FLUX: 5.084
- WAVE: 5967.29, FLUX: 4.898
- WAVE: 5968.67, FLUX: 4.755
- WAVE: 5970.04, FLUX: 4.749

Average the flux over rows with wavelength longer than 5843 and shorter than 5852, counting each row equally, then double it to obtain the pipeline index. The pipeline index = 9.66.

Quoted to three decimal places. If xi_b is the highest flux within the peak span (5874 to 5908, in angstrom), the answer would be 5.606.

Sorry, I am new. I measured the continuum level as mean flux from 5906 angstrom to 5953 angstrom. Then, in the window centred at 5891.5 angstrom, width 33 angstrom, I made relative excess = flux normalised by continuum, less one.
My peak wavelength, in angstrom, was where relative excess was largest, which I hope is 5875.94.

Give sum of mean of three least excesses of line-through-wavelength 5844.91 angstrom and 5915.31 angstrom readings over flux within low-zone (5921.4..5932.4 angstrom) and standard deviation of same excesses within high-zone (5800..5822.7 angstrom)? 0.08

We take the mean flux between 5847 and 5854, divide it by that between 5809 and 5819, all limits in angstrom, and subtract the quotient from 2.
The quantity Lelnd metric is 1.01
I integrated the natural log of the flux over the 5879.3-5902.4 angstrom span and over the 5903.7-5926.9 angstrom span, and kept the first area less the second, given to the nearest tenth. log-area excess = -1.1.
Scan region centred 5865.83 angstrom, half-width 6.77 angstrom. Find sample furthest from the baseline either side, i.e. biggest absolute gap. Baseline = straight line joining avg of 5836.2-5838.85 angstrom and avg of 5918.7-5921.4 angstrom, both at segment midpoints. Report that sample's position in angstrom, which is 5871.88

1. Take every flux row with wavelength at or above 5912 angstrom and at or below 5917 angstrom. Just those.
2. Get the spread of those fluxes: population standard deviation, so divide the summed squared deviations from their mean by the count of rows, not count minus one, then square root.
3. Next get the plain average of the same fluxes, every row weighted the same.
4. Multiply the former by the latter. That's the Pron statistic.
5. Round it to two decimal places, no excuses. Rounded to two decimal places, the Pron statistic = 0.98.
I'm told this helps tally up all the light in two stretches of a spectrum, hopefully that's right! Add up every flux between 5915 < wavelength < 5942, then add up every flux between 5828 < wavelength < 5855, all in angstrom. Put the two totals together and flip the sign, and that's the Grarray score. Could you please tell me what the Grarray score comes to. -193.4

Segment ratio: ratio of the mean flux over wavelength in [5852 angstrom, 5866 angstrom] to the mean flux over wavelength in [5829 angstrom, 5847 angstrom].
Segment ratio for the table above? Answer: 0.96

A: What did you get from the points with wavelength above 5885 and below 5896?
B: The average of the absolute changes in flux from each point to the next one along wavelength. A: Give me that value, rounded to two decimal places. 0.28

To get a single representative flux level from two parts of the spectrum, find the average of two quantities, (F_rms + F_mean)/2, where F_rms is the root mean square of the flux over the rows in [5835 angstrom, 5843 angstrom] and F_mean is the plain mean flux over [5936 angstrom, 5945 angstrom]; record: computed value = 4.99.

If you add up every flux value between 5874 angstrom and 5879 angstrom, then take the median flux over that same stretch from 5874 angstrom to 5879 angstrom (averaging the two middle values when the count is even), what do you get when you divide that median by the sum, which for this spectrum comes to 0.250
